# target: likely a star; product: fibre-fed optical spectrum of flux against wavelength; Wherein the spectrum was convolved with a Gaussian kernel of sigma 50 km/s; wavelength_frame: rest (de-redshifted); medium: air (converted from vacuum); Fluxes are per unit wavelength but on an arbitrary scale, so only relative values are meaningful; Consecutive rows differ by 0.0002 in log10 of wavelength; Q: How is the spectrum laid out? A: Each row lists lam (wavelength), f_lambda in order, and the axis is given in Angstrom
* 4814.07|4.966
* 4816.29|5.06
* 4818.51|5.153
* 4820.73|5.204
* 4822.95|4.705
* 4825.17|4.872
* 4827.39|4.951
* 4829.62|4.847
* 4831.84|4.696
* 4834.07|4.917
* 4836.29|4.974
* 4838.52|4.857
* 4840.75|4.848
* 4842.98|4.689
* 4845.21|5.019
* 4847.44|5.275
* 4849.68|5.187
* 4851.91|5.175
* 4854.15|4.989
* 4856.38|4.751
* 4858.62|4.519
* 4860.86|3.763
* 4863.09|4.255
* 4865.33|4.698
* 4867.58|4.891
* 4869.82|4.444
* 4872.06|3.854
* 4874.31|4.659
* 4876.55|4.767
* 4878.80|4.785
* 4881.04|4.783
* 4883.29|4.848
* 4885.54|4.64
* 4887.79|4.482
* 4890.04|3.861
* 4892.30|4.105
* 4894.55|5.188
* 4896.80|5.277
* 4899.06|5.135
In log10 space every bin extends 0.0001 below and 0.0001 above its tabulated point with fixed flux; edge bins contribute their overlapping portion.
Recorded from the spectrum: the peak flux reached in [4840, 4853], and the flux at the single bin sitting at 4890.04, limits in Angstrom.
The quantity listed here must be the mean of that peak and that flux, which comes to 4.57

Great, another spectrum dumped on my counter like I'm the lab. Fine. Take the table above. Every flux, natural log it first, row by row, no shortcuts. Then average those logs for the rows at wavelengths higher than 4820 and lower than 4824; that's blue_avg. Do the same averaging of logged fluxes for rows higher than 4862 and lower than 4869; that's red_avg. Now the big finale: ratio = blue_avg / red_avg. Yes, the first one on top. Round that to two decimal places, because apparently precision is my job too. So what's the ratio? 1.05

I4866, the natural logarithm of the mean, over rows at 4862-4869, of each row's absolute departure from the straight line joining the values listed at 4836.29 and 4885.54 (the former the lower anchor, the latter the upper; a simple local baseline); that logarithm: -1.4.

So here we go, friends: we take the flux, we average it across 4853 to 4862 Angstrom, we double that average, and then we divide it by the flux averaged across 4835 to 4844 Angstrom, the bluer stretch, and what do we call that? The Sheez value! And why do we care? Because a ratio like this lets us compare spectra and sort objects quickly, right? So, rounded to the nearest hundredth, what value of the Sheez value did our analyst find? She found 1.86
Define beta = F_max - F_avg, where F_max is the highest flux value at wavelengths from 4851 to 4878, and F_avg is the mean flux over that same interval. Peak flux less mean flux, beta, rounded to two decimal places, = 0.61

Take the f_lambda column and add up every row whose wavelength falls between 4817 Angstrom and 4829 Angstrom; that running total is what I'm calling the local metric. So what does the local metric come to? 24.9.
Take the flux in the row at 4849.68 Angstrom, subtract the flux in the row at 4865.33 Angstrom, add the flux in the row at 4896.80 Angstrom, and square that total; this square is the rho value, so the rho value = 33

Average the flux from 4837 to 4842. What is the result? 4.85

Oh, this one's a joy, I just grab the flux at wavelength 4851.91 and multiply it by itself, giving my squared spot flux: 26.8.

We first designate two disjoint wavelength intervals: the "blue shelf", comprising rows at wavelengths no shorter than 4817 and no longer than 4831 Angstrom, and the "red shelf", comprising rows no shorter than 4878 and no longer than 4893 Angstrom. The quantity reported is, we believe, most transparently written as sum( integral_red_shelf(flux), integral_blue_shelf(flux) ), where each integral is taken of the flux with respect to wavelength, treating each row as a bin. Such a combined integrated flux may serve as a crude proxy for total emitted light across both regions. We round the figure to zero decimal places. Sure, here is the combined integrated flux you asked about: 137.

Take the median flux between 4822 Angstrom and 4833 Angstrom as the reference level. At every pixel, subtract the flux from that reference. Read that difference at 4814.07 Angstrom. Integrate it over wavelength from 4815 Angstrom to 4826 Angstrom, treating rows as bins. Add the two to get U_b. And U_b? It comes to -1.8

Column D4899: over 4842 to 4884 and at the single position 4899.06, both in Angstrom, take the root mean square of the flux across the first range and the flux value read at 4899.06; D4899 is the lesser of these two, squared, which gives 22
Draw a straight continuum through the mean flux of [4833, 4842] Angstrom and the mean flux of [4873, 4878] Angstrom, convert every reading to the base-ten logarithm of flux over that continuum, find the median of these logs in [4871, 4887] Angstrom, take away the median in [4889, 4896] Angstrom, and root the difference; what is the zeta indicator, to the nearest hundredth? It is 0.24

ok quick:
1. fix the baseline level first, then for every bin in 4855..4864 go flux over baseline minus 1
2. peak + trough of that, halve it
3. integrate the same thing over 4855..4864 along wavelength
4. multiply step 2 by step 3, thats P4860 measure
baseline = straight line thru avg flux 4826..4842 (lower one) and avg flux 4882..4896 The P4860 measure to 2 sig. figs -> 0.071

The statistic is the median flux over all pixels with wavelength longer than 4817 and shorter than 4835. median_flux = 4.89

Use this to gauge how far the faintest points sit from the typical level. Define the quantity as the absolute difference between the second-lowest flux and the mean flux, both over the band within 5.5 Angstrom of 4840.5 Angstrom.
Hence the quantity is 0.03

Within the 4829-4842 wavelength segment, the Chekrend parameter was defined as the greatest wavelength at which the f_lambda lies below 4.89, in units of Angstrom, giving 4840.75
